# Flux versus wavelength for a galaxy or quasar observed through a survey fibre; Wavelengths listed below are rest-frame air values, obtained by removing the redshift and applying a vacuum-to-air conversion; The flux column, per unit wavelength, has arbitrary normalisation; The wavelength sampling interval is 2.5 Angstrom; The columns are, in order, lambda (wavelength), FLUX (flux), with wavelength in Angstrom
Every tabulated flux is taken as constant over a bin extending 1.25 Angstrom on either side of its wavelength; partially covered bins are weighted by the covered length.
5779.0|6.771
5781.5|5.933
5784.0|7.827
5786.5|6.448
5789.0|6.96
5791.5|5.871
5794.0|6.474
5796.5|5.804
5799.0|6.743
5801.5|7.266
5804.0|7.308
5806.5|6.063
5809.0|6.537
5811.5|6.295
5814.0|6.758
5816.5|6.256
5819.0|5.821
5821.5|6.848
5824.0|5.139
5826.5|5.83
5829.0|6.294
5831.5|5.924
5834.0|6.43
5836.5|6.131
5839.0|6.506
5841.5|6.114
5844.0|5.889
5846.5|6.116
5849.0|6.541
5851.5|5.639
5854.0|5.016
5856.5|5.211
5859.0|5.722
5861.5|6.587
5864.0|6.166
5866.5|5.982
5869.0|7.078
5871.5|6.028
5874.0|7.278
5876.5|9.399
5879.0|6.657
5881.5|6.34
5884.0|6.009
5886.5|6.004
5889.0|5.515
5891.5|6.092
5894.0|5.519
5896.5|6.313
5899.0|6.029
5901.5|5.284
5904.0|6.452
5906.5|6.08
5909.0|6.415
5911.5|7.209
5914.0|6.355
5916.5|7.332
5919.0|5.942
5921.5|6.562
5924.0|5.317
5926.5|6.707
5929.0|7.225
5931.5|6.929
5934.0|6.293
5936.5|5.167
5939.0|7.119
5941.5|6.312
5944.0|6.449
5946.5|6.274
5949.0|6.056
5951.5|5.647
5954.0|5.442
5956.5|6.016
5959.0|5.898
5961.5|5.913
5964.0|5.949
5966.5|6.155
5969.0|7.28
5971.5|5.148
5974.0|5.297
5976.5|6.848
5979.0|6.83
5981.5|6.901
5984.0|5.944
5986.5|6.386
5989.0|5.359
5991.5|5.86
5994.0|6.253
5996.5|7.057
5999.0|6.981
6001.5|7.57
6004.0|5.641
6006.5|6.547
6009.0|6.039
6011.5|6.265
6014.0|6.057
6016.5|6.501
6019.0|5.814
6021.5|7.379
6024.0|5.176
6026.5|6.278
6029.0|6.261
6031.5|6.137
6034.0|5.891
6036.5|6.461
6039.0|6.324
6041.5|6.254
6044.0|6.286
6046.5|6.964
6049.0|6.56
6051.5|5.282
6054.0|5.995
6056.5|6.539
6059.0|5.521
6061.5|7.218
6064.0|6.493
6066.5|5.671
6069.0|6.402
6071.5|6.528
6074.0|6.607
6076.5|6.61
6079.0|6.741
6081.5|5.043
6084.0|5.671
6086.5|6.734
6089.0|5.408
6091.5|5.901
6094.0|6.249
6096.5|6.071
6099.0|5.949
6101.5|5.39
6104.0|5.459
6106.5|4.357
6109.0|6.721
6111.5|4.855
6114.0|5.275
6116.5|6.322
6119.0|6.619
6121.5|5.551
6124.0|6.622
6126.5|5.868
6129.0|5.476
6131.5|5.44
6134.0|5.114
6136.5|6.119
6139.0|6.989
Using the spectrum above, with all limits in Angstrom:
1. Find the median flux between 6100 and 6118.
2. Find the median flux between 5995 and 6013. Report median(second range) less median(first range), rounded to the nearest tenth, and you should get 1.2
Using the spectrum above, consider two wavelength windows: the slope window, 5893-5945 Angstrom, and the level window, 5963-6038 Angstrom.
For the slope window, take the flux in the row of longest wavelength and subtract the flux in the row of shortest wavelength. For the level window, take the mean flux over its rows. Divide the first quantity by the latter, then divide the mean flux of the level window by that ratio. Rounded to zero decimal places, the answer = 42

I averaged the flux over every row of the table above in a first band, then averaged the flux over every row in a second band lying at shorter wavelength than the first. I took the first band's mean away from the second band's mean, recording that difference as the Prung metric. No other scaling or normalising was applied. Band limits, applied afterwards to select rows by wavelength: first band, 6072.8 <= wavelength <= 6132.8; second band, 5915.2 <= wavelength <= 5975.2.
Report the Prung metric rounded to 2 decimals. 0.31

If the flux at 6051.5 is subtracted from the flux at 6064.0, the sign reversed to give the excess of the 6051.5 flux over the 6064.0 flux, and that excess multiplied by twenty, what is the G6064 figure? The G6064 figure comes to -24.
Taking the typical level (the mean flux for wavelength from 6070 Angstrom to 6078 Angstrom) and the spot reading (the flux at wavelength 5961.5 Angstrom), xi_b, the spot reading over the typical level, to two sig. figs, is 0.90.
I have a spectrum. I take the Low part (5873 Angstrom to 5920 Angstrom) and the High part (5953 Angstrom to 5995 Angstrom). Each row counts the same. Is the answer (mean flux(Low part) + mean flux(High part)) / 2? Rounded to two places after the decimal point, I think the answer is 6.26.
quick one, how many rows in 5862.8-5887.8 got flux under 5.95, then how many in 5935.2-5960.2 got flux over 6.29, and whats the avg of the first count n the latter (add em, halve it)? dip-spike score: 1.5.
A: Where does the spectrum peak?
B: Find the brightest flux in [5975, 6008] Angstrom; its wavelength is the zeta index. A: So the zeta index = 6001.5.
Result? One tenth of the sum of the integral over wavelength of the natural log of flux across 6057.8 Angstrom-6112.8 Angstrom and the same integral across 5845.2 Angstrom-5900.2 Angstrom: 19.8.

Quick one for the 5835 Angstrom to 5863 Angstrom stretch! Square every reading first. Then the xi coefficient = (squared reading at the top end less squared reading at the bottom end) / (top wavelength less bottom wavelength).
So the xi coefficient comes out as 0.23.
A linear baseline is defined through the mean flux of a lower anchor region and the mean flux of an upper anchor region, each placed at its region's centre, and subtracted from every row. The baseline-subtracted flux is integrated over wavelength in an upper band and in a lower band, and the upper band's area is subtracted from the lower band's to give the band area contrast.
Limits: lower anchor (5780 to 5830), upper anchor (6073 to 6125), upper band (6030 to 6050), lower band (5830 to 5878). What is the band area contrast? -8.6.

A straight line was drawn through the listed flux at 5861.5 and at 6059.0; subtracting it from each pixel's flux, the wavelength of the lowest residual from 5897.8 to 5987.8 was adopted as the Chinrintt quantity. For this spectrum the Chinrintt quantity 5901.5 Angstrom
